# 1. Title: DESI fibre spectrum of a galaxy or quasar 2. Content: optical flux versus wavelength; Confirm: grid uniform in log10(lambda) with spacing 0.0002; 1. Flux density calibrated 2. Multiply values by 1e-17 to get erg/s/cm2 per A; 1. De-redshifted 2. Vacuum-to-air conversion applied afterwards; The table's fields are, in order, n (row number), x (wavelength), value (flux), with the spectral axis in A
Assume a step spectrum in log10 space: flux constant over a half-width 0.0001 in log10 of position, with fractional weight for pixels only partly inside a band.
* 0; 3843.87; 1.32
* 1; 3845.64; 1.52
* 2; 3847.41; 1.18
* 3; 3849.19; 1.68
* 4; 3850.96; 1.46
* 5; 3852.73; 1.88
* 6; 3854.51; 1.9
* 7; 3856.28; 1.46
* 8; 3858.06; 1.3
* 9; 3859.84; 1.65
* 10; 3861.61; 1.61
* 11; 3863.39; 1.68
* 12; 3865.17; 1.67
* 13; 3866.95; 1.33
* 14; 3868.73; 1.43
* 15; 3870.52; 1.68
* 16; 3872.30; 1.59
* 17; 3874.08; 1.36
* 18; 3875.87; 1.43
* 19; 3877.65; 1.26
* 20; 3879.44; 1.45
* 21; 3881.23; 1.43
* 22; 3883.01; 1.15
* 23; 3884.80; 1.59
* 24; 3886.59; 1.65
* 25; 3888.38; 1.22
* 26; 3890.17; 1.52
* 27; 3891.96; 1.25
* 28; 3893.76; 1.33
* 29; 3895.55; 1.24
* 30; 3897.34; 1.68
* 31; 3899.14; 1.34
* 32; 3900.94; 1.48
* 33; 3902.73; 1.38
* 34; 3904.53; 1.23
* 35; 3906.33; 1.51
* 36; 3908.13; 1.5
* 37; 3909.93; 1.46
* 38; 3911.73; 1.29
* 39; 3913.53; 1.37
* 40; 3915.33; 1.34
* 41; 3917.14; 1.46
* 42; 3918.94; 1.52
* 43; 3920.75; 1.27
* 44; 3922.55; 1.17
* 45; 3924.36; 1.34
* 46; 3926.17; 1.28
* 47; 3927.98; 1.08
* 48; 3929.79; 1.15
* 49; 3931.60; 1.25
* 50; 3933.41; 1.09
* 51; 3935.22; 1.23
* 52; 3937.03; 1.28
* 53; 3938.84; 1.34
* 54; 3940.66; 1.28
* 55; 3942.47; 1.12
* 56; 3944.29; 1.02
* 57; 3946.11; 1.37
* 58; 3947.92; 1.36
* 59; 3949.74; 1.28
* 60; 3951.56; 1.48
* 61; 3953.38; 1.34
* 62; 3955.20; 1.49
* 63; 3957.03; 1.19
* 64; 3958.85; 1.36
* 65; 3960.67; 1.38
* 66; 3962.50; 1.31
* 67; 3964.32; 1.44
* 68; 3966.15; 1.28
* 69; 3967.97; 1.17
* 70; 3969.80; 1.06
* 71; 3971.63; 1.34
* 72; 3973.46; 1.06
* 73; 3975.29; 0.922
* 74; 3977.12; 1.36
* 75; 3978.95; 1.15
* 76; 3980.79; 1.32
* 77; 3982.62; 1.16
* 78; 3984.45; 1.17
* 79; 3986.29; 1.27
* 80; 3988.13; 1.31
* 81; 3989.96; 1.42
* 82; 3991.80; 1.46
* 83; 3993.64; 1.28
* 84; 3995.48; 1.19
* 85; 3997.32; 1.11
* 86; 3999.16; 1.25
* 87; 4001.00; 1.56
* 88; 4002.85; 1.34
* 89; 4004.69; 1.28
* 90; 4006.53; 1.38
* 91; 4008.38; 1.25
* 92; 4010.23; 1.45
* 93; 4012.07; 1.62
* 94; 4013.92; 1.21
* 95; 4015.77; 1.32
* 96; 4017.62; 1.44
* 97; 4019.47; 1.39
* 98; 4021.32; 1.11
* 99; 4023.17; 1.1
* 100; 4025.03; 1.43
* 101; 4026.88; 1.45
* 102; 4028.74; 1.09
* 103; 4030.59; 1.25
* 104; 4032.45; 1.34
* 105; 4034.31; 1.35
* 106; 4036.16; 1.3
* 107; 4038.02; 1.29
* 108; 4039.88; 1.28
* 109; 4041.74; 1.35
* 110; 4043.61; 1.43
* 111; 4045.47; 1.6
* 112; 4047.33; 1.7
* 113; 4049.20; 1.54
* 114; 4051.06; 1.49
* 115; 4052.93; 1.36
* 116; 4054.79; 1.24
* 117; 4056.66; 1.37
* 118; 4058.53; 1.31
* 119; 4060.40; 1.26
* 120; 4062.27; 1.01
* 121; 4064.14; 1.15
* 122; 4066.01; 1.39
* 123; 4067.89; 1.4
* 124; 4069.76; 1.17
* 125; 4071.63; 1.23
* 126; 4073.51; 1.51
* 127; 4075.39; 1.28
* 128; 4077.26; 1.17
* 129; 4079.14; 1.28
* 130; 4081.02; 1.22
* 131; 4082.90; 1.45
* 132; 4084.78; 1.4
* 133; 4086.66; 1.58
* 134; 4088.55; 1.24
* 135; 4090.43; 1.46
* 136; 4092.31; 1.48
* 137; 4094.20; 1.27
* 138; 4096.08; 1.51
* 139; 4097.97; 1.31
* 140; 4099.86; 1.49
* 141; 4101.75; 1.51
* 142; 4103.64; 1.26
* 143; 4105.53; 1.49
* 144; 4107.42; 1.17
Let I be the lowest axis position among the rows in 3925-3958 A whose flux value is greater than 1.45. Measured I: 3951.56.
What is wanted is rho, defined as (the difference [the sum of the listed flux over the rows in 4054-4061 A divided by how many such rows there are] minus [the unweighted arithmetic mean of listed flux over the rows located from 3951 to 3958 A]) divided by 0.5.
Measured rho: -0.2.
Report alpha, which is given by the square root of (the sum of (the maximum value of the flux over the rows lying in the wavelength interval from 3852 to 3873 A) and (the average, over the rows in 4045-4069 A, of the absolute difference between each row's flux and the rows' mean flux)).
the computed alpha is 1.43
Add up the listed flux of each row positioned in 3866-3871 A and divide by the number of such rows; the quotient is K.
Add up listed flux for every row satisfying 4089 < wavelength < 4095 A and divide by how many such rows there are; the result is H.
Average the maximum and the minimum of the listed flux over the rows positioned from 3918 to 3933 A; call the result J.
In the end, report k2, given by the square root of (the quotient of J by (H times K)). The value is 0.79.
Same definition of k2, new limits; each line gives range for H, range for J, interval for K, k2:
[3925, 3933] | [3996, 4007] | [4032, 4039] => 0.92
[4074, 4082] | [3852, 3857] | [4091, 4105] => 0.98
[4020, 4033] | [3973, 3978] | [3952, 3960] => 0.82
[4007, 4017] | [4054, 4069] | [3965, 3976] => 0.88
